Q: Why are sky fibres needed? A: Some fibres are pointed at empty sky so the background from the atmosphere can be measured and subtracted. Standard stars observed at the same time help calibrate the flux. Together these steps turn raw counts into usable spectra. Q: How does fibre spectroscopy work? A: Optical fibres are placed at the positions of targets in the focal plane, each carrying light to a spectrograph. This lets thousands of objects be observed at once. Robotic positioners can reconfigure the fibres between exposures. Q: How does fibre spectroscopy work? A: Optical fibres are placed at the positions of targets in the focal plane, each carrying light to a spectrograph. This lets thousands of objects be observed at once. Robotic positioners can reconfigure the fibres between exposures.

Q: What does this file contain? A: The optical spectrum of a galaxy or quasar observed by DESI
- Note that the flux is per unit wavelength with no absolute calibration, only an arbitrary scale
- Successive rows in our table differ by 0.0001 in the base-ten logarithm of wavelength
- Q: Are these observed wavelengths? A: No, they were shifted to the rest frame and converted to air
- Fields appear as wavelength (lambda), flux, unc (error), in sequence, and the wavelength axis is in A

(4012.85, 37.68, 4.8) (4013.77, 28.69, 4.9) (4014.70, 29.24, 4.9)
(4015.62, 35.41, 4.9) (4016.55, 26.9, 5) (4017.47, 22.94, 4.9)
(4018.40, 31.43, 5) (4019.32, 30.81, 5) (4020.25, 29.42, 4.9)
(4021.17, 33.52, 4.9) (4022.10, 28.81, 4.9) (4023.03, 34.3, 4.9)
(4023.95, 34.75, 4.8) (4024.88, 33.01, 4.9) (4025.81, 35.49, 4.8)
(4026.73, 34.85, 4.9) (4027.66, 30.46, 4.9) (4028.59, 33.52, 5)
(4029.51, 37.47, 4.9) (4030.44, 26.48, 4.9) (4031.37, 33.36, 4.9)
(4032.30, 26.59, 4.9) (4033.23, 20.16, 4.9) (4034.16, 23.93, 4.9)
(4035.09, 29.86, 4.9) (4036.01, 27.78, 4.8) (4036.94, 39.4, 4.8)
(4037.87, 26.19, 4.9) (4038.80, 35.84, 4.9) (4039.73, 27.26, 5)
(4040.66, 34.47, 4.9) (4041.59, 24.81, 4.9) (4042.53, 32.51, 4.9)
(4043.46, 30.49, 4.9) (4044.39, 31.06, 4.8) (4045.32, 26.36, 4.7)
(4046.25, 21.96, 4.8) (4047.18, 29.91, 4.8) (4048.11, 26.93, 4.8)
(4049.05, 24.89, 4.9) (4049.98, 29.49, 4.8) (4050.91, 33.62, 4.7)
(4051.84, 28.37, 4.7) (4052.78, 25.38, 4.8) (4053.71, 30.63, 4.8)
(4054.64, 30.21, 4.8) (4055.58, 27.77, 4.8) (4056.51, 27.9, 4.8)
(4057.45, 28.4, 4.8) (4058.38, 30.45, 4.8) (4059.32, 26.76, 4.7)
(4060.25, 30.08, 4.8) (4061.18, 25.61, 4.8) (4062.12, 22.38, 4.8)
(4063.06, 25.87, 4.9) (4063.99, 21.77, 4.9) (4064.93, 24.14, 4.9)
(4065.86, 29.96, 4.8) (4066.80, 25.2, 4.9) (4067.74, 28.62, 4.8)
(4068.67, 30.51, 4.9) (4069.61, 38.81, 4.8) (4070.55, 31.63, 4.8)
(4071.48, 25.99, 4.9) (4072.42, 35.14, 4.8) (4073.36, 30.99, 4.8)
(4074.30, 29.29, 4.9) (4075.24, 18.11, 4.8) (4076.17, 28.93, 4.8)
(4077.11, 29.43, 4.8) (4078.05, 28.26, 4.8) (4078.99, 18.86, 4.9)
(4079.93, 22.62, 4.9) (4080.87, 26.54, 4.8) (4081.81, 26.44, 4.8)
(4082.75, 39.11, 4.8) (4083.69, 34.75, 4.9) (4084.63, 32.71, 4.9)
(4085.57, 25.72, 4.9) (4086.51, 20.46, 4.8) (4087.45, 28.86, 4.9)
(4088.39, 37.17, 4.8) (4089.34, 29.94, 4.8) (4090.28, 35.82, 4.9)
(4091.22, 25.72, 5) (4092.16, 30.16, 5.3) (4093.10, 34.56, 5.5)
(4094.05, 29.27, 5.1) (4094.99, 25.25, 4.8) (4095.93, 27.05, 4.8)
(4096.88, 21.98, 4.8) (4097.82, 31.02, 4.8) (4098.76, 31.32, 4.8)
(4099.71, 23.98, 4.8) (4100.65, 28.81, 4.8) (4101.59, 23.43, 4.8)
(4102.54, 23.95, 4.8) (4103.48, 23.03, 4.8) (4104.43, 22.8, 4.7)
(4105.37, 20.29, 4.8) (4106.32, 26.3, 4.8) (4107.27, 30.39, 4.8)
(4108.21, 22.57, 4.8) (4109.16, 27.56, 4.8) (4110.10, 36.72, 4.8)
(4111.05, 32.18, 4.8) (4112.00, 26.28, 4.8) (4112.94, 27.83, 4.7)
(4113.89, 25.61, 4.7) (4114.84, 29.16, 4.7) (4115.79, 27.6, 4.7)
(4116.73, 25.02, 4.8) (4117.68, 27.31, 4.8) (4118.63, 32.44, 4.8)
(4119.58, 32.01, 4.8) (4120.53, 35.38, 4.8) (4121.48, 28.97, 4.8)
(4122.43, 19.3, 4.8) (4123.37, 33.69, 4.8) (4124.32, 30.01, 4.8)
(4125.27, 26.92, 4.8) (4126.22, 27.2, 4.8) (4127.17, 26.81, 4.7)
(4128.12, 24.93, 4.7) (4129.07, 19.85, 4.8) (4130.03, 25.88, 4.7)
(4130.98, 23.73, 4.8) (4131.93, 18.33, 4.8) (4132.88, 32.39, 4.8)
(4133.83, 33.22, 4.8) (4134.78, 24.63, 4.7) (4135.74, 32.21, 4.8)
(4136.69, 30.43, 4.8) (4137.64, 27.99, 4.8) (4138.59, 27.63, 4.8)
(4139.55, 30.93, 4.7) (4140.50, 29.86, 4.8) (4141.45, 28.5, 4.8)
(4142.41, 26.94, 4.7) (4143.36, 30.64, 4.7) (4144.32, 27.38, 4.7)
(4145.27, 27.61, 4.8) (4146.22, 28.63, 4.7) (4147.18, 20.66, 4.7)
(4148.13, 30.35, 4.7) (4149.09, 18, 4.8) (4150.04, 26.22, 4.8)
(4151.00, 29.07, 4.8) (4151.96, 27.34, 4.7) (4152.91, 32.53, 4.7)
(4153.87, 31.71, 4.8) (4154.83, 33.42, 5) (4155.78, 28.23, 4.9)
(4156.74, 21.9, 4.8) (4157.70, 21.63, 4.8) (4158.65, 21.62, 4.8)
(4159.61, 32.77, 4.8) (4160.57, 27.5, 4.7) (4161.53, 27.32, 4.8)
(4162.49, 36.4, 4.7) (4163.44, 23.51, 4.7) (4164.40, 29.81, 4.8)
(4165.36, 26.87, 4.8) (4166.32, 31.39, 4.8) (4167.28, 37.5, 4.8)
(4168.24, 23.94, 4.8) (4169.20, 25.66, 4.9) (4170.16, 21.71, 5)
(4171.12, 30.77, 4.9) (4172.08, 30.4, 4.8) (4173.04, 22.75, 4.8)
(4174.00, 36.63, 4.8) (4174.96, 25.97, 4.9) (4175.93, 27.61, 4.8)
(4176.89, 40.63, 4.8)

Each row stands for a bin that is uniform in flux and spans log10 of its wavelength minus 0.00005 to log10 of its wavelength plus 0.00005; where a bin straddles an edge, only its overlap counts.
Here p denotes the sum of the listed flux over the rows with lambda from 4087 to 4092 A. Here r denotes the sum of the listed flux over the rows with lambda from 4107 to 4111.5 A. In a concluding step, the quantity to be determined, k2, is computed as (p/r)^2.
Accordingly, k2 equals 1.11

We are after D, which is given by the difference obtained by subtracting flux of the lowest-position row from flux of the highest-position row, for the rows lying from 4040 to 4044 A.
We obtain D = -4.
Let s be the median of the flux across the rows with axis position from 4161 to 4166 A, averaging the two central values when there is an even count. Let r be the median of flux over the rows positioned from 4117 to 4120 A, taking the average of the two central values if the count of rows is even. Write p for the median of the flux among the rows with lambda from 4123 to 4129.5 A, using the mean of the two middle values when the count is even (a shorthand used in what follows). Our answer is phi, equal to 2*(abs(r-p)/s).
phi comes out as 0.37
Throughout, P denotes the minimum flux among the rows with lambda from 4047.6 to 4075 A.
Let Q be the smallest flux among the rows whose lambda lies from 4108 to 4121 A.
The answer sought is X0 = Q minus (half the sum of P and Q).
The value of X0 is 0.4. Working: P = 21.77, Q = 22.57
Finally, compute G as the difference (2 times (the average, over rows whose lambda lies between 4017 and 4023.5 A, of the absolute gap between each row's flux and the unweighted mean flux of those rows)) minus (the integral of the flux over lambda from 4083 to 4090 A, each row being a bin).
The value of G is -207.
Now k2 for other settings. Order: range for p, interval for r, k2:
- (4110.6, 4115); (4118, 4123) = 0.91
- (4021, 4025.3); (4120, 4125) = 1.24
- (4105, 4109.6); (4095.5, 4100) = 0.88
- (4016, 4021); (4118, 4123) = 0.91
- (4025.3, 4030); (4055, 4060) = 1.48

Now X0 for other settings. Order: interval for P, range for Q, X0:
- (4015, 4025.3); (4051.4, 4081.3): -2.4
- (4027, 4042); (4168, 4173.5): 0.8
